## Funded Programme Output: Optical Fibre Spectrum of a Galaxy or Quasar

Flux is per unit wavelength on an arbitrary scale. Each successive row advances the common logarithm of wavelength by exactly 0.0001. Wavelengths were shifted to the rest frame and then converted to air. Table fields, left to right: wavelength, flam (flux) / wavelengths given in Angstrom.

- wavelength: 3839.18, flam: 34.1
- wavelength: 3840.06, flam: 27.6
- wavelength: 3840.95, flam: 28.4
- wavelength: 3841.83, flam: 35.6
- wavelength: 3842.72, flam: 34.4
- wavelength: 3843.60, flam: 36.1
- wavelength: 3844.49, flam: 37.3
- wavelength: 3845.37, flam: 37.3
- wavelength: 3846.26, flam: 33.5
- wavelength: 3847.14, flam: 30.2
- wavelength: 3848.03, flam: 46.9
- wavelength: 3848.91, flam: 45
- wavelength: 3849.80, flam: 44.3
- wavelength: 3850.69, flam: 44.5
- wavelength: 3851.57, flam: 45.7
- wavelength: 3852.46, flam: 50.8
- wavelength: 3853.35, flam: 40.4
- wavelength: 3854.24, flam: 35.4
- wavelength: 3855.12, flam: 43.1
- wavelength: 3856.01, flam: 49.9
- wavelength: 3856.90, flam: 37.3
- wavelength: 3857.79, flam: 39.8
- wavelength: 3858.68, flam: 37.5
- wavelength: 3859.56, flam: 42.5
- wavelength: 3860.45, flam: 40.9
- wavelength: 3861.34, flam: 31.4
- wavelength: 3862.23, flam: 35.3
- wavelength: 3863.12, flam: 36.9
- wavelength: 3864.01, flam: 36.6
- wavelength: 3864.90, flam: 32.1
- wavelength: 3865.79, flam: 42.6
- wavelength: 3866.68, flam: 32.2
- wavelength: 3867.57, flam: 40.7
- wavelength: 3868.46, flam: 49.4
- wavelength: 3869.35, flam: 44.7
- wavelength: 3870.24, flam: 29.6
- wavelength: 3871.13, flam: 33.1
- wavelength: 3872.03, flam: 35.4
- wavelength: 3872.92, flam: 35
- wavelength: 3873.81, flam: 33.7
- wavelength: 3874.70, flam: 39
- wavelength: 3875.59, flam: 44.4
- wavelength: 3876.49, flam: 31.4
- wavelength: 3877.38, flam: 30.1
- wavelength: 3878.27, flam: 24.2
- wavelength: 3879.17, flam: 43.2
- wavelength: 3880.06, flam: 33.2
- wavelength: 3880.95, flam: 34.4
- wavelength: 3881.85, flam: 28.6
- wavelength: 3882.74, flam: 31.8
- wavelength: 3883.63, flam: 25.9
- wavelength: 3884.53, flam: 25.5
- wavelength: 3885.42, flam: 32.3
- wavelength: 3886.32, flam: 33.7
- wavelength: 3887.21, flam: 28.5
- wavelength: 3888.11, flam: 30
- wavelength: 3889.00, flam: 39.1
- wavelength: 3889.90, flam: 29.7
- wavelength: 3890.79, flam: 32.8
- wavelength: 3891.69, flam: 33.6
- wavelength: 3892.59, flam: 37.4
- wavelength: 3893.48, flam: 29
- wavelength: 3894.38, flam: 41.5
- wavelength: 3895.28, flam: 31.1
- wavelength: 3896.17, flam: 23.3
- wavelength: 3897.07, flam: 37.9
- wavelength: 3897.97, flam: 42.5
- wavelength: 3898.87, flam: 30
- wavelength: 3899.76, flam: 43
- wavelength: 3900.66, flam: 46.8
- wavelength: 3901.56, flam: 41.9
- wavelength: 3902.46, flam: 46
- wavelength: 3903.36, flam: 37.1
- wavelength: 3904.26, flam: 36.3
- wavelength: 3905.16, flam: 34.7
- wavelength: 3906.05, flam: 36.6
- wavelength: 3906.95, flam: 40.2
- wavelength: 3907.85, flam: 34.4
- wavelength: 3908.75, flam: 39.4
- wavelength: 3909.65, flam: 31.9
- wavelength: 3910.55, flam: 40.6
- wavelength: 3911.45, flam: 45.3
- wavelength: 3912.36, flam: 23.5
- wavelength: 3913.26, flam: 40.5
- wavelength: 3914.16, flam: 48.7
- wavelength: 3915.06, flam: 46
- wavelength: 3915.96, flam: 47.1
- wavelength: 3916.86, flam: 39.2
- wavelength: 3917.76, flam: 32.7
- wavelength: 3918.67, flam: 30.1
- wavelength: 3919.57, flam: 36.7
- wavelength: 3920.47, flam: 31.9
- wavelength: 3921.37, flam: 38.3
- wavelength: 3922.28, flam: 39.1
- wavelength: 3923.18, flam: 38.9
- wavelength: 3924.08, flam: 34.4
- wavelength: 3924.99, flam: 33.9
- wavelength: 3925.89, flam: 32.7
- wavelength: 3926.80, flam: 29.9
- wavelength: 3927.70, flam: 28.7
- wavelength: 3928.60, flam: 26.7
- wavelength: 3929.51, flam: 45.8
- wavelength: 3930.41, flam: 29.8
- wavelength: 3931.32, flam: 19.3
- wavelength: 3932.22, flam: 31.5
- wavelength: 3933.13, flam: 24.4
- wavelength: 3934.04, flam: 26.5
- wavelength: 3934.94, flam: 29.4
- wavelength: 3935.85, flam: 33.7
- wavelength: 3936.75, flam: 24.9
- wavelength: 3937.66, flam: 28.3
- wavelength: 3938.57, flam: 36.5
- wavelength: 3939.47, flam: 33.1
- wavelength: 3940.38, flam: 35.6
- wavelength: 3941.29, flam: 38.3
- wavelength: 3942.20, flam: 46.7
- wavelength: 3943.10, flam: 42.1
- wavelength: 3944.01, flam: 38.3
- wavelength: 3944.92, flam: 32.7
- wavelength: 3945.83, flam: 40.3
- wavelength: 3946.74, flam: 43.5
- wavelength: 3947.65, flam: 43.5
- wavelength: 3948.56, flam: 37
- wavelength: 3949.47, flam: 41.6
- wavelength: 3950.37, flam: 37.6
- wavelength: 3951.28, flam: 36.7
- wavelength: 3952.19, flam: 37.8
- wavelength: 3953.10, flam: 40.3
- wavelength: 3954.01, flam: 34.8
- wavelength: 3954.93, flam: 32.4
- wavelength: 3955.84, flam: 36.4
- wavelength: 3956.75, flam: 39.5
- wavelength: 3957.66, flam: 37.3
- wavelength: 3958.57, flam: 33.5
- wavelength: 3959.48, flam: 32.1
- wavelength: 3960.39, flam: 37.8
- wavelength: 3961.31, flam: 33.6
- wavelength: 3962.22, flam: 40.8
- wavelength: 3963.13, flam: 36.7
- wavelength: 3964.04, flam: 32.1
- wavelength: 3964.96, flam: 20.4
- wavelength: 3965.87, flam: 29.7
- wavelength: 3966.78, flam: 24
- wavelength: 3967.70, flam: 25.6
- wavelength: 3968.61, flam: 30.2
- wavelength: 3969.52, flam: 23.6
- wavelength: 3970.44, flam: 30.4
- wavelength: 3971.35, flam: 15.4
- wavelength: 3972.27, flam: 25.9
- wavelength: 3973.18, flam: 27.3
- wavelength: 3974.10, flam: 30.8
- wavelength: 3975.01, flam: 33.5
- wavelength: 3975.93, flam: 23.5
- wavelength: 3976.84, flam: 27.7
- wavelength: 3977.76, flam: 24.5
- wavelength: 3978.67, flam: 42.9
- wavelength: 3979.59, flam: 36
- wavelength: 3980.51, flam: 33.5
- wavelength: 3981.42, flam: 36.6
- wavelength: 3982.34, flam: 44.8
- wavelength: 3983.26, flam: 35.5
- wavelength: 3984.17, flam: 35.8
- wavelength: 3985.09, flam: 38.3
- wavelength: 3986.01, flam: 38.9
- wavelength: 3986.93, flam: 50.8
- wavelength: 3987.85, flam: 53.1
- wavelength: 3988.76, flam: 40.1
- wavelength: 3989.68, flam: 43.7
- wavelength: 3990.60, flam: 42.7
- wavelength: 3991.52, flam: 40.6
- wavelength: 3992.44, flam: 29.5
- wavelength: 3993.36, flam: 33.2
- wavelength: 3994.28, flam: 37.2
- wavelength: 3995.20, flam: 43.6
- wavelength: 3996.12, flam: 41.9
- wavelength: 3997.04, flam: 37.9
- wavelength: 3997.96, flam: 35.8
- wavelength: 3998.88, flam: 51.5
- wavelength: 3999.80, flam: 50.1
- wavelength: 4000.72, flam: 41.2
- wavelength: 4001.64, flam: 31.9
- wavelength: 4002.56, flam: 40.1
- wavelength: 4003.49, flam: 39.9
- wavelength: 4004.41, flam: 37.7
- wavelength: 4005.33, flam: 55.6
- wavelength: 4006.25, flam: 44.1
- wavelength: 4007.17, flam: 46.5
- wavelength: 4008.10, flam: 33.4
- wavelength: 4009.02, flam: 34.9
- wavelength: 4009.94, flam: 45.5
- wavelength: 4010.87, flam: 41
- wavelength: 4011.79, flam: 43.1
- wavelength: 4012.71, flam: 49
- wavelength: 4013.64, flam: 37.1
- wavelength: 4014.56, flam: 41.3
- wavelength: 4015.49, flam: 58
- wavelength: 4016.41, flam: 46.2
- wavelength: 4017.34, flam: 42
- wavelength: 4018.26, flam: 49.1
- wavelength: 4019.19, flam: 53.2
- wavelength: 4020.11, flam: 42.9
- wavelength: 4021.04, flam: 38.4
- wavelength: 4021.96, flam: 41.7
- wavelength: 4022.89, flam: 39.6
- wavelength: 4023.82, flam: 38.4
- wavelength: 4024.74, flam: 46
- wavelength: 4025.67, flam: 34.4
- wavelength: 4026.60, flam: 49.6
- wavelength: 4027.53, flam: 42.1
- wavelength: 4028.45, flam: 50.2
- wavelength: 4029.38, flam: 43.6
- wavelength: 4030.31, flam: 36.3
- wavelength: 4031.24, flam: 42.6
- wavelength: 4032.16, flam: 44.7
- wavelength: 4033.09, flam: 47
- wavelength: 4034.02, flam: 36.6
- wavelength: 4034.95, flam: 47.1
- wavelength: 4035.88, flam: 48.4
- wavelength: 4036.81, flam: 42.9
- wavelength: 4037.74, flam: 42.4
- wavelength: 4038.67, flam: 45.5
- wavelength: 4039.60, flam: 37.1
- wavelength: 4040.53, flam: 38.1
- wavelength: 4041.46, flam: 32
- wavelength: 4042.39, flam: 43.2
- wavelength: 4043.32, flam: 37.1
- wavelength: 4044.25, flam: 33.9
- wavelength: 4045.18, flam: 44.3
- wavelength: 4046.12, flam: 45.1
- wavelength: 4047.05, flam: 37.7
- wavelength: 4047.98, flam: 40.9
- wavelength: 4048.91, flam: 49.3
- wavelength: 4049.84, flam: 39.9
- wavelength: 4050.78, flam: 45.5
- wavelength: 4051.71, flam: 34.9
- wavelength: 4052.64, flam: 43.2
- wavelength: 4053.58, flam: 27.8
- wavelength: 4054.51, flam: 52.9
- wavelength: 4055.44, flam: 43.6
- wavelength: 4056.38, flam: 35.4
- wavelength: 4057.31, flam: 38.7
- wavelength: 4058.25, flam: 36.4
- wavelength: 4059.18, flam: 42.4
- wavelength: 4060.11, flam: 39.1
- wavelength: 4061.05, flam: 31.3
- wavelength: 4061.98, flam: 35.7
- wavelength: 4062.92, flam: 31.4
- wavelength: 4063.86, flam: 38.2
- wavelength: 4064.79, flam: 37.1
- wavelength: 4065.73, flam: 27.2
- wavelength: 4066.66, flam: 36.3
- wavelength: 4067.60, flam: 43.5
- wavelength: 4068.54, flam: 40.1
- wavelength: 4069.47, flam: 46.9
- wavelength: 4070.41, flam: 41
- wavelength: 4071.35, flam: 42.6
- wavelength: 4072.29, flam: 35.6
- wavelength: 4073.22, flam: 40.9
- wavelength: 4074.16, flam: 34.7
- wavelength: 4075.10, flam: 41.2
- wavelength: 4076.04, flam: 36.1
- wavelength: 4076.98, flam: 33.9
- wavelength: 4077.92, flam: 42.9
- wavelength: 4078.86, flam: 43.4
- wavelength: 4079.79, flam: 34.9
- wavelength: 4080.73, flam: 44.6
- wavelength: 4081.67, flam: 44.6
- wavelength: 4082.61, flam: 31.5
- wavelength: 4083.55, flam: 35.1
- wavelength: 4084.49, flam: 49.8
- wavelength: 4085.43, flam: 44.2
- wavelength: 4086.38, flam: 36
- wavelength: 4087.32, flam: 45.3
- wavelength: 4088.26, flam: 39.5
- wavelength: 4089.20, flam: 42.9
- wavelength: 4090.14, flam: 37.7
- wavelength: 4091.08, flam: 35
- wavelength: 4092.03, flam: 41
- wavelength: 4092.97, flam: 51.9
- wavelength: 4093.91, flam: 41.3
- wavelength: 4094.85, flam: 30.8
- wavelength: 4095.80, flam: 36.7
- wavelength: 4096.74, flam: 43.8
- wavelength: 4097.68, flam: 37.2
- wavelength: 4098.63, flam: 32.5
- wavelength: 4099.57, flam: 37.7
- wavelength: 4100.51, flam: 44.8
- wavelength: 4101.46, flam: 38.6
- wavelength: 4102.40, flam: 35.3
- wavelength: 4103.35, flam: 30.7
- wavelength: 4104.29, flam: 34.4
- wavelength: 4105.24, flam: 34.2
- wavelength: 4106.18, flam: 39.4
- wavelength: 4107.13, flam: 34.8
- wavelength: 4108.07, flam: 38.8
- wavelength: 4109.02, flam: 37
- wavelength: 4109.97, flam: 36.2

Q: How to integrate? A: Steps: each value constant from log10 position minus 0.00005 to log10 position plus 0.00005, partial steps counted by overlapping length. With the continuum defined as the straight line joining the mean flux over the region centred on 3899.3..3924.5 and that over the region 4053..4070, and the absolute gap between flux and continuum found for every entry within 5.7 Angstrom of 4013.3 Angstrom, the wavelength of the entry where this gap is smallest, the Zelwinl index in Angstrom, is 4013.64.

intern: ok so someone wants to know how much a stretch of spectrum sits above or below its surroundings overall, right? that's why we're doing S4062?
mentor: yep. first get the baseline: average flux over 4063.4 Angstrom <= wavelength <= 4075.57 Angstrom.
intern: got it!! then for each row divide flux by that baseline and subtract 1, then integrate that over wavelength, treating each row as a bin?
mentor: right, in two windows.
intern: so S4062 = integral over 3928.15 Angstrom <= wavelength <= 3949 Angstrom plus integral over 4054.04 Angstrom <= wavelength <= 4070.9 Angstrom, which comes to -2.5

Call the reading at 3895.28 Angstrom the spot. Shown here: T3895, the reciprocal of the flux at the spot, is 0.0322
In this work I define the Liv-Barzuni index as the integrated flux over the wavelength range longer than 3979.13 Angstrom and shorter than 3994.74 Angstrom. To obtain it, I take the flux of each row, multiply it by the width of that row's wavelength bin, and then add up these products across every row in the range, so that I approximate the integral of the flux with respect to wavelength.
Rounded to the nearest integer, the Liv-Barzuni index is 615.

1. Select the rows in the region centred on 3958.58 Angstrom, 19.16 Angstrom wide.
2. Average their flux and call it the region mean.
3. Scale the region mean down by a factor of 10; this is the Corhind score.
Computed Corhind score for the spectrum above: 3.4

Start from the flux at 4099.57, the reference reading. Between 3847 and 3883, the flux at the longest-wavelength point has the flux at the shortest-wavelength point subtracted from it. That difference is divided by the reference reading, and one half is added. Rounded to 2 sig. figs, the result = 0.54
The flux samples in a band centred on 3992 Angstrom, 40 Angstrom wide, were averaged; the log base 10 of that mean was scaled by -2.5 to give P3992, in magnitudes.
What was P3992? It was -3.97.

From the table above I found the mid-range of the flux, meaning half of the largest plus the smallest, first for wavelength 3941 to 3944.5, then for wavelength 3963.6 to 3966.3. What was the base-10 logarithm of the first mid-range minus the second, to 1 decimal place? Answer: 1.2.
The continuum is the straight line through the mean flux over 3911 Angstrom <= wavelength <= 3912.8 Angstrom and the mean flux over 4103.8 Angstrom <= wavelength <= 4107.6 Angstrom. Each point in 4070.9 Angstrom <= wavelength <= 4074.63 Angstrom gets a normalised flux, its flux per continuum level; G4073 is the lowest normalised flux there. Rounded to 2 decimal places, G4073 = 0.98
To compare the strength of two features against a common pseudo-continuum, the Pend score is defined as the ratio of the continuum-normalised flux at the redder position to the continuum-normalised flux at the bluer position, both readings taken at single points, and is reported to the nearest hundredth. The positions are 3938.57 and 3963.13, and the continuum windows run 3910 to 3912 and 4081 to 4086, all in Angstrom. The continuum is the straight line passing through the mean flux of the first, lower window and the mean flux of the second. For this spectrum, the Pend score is 1.01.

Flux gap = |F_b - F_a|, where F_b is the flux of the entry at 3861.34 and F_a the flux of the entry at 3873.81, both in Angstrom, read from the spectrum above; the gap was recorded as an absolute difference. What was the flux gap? 2.3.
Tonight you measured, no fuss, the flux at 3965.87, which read 29.7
